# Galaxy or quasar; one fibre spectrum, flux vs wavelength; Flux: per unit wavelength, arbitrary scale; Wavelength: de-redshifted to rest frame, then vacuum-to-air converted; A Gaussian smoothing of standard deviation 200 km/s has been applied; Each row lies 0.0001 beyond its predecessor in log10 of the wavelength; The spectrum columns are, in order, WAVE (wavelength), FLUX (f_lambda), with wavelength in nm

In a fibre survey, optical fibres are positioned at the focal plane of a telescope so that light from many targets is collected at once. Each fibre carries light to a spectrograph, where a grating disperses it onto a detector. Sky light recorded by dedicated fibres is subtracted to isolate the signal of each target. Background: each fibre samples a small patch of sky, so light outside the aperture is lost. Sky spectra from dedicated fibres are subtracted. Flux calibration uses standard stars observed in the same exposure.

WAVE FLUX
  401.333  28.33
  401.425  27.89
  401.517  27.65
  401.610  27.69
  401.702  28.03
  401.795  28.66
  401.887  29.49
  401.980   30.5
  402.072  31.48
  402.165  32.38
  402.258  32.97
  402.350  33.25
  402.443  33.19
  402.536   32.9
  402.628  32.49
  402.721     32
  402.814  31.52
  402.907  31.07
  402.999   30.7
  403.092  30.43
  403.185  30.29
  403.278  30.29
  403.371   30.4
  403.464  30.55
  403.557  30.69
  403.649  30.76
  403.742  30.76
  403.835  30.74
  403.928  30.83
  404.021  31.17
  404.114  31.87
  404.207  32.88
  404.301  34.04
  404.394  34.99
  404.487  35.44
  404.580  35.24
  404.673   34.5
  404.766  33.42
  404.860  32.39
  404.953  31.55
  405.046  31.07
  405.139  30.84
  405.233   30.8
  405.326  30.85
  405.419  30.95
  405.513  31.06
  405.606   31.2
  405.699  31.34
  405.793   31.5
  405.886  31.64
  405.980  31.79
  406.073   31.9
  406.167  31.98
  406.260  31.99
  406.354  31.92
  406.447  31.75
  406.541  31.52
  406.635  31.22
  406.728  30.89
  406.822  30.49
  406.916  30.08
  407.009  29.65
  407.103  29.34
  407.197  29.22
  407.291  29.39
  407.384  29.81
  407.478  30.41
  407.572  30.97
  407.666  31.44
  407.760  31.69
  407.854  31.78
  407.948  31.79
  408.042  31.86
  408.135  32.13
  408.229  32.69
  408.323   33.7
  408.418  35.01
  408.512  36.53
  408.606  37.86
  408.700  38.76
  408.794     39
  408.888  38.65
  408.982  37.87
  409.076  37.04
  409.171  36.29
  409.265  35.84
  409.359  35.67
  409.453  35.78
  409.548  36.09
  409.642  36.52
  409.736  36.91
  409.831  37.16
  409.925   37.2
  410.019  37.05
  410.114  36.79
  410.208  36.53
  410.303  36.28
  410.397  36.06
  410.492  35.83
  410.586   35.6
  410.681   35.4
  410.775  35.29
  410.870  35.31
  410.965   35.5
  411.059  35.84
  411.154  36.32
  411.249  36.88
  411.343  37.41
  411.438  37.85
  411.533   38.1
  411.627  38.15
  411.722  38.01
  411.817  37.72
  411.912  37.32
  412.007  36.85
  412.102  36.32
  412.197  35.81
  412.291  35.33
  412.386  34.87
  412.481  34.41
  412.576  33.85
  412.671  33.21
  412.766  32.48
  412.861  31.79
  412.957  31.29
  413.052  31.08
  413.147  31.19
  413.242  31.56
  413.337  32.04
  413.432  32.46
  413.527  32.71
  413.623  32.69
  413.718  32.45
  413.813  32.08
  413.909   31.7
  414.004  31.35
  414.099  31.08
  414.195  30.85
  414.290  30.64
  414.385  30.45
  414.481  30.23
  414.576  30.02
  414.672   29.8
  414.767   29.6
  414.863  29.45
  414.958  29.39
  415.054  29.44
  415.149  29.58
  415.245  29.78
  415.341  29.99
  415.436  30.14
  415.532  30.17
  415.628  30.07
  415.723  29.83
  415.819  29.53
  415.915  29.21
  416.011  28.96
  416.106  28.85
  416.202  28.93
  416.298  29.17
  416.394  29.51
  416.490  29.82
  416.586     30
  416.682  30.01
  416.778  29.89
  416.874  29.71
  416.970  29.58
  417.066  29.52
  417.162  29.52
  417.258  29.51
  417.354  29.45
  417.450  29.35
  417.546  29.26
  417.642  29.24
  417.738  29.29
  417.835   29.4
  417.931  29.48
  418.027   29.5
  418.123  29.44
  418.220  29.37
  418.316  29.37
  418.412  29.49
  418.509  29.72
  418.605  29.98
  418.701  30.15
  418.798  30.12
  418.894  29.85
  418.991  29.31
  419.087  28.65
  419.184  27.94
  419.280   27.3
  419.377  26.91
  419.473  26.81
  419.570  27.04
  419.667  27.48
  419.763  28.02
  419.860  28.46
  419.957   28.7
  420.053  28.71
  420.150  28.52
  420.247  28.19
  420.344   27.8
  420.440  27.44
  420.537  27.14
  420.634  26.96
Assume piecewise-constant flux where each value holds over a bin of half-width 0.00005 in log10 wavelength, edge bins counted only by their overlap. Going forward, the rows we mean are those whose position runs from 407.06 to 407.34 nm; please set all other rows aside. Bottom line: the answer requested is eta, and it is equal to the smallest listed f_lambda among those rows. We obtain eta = 29.22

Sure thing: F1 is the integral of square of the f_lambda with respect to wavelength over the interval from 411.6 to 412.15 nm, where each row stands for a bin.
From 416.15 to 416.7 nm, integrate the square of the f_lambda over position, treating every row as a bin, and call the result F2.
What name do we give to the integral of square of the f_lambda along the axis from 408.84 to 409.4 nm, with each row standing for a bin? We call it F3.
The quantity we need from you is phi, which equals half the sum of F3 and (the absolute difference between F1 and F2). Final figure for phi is 526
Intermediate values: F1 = 767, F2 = 480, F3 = 764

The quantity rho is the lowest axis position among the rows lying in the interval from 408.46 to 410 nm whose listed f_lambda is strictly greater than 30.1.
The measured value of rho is 408.512 nm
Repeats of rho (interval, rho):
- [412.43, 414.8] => 412.481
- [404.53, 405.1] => 404.580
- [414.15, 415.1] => 414.195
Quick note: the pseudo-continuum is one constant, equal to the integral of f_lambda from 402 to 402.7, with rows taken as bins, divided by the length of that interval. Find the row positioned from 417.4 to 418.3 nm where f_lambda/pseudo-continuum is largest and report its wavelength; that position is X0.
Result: 418.027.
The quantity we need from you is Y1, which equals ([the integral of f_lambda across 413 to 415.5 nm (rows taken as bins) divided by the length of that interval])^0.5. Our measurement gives 5.553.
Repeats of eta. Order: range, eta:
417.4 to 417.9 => 29.24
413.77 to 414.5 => 30.23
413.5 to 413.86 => 32.08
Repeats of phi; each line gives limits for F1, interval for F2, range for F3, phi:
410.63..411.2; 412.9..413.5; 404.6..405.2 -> 376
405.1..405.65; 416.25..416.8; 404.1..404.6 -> 312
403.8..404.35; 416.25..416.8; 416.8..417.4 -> 300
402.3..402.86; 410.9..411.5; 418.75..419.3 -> 336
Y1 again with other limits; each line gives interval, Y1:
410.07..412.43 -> 6.039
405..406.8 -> 5.601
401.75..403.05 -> 5.623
